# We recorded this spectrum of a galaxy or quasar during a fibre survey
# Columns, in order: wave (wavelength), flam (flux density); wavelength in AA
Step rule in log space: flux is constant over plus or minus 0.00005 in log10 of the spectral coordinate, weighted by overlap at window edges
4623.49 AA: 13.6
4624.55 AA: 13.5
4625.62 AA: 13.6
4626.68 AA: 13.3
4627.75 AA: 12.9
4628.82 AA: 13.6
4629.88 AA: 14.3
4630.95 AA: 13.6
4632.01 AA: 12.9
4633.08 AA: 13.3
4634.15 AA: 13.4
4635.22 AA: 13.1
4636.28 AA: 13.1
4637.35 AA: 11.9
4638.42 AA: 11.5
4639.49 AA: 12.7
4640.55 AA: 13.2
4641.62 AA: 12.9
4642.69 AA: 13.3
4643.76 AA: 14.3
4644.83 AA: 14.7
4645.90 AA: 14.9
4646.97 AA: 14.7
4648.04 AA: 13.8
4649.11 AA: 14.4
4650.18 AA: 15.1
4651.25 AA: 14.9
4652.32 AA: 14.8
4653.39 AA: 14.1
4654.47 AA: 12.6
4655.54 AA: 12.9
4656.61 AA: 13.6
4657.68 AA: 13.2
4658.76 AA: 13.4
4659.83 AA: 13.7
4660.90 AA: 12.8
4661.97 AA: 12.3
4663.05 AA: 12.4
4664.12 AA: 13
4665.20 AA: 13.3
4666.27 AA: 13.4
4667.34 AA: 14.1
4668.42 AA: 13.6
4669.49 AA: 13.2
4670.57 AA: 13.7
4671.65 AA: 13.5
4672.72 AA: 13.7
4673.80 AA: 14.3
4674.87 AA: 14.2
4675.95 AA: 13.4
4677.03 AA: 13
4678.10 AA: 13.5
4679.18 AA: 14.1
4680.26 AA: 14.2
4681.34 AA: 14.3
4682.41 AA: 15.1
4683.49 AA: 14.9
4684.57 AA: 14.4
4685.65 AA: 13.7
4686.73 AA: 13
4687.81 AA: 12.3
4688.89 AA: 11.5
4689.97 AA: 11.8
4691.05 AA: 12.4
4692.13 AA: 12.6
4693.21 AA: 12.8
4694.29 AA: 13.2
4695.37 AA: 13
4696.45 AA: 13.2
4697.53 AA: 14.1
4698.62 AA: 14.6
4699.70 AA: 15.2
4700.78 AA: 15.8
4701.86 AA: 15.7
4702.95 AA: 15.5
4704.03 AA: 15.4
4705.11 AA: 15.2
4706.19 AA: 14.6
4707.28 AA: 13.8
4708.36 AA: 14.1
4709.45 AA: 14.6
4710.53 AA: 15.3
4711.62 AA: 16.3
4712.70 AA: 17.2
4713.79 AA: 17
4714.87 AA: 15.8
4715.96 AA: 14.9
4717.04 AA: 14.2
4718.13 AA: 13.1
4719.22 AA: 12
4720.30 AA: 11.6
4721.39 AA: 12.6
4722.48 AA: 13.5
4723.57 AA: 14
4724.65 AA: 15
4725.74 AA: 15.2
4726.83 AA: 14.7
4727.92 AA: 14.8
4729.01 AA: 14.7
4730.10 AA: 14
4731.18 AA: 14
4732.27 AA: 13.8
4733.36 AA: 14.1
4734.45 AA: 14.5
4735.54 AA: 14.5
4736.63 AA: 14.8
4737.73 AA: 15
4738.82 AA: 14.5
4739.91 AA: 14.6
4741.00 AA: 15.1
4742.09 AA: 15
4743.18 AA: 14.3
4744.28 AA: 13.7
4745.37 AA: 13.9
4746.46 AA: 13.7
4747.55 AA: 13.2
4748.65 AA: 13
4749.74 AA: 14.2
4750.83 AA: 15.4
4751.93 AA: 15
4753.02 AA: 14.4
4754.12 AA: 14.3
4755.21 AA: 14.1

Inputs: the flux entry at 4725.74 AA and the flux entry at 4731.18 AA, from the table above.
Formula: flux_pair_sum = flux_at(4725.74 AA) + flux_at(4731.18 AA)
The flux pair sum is 29.2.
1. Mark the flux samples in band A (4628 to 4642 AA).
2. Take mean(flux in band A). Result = 13.0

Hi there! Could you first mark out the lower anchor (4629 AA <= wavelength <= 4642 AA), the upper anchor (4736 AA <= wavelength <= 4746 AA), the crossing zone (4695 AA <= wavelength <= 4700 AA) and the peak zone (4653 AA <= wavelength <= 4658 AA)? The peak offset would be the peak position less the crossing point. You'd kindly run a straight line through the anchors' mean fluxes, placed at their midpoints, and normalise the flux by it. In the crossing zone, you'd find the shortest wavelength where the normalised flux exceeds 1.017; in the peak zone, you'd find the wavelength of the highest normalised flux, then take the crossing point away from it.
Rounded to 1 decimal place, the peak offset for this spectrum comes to -45.2 AA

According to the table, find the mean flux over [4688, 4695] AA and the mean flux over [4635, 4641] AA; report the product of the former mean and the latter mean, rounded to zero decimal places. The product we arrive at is 156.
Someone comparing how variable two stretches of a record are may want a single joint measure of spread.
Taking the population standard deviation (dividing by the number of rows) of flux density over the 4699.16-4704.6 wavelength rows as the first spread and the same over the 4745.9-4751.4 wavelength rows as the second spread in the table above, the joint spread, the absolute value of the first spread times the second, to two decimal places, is 0.18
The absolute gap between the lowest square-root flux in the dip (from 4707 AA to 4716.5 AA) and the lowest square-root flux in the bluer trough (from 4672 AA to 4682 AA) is 0.109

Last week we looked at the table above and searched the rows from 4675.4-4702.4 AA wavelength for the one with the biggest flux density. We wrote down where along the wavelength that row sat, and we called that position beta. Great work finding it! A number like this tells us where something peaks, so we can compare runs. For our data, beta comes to 4700.78 AA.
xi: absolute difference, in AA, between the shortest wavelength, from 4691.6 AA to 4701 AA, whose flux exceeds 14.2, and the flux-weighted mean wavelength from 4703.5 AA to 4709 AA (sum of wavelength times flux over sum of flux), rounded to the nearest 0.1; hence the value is 7.5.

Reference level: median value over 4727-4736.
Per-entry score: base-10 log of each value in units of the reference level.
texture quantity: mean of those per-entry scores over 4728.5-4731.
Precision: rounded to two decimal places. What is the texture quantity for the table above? 0.00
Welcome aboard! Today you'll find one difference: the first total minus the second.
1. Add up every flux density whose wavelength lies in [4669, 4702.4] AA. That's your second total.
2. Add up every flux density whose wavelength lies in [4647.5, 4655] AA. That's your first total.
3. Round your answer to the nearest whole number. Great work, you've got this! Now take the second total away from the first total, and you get -325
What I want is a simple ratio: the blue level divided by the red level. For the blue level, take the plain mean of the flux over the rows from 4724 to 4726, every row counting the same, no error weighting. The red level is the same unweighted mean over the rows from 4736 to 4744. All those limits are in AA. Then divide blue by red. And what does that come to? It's 1.02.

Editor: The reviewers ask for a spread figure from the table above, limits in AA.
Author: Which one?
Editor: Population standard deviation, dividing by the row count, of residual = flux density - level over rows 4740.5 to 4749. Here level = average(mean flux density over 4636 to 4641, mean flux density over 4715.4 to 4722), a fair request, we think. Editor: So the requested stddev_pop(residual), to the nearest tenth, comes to 0.7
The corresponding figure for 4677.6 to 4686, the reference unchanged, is 0.5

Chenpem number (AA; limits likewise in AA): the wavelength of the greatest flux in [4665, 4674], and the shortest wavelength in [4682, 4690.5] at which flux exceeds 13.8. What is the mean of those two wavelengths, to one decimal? 4678.1 AA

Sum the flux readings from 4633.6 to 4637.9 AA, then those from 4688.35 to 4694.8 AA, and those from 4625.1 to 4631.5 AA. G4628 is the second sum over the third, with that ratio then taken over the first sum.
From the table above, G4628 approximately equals 0.018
